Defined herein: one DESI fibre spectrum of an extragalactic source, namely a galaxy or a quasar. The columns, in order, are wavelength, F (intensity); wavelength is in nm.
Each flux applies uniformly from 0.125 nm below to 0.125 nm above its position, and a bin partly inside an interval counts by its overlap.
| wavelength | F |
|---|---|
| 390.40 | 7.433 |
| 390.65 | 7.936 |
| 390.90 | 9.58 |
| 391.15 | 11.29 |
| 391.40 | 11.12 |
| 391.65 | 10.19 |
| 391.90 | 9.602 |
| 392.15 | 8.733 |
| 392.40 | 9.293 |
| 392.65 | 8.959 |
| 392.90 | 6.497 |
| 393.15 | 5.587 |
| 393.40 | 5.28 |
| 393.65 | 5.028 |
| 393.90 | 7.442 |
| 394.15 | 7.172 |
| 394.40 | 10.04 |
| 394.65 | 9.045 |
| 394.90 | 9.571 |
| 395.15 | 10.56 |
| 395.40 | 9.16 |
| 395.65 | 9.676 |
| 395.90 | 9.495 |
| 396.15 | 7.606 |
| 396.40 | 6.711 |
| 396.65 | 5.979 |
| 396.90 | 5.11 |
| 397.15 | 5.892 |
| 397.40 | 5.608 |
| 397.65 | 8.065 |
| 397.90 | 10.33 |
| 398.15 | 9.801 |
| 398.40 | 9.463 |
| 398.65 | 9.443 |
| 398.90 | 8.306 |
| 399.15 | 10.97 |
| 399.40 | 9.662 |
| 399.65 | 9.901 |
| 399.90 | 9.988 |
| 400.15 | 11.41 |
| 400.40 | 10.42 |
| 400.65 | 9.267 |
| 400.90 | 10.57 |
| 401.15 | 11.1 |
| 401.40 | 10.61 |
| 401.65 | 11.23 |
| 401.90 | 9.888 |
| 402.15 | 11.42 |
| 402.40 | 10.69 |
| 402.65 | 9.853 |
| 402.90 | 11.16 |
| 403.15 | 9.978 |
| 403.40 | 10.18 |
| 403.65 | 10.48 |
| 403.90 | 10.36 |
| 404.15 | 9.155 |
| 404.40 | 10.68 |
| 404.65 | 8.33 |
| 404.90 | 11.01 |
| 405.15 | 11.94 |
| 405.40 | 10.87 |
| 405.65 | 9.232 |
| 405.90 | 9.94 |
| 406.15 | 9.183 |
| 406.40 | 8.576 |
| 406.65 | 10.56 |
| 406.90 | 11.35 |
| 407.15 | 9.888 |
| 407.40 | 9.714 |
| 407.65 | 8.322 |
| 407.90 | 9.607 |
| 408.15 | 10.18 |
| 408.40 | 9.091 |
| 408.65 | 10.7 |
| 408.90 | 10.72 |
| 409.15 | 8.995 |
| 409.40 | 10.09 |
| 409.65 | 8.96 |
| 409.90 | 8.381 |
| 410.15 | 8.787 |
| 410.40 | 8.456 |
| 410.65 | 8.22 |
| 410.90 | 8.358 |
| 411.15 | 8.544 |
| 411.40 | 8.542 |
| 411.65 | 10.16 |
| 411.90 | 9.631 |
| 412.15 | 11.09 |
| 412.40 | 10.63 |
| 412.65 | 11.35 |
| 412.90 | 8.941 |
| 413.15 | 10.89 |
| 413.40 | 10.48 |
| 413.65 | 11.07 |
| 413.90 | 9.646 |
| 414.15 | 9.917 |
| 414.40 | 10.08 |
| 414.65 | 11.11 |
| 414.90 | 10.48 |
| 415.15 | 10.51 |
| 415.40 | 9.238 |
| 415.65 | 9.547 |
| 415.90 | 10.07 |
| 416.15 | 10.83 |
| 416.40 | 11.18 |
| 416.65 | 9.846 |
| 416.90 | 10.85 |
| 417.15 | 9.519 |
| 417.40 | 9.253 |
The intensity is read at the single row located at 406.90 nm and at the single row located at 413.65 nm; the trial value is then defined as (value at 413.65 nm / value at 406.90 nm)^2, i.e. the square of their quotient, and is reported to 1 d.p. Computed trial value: 1.0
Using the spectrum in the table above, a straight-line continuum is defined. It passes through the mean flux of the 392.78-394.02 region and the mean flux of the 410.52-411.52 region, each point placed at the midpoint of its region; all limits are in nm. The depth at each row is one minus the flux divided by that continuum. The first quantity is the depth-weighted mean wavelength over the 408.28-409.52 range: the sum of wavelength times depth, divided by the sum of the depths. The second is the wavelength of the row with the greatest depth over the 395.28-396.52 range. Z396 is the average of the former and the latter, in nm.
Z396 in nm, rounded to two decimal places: 402.65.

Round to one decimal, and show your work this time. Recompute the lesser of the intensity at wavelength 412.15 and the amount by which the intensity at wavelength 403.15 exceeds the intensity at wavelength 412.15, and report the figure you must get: -1.1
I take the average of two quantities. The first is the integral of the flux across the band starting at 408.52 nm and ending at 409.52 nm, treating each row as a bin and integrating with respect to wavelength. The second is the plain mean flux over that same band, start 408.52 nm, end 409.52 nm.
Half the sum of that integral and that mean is 10.1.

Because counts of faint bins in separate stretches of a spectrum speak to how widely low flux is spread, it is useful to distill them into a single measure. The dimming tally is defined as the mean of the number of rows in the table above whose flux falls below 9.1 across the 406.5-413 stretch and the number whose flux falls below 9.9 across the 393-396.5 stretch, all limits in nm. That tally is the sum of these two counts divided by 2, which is 12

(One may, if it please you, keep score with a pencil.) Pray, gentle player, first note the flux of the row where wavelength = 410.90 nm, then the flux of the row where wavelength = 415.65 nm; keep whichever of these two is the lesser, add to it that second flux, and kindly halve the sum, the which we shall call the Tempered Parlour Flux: 9.0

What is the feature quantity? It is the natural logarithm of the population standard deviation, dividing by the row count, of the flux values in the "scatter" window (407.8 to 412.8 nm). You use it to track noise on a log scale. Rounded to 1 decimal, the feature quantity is 0.0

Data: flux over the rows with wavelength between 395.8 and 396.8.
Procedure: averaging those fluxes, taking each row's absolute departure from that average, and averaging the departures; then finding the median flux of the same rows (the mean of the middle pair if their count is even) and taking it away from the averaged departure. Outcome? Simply -6.1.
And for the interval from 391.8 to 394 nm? -5.9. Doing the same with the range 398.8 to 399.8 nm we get -9.1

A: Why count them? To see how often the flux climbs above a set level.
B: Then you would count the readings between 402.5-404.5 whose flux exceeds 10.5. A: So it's 2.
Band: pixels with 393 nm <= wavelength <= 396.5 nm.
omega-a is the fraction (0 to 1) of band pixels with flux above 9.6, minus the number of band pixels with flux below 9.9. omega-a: -11.8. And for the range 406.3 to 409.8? -7.4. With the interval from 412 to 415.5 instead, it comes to -2.1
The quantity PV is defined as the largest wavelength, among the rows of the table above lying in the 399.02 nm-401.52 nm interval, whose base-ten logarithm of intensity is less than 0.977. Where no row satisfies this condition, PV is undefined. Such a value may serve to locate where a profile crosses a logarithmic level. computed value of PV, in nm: 400.65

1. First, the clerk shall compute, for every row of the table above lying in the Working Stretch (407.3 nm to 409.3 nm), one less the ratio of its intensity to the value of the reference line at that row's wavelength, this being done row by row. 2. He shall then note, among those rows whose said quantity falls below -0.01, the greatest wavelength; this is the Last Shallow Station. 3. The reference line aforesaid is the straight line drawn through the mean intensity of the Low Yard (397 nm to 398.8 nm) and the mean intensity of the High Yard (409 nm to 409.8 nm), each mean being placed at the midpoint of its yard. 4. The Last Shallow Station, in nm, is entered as 408.90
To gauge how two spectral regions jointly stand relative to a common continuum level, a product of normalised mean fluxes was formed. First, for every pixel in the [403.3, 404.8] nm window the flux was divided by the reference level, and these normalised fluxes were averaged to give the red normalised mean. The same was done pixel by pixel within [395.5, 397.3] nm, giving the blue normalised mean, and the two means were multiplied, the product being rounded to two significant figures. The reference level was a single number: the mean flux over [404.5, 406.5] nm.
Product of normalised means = 0.73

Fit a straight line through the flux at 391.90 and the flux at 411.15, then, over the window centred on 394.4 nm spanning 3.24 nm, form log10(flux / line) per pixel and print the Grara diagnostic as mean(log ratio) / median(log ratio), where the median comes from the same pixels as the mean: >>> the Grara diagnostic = 4.4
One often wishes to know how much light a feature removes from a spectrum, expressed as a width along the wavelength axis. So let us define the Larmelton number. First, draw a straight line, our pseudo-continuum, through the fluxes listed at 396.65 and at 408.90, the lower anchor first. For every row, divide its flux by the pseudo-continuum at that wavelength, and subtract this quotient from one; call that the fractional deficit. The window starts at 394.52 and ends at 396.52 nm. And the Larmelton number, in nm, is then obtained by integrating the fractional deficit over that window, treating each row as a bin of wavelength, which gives -1.3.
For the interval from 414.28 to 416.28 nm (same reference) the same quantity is 0.4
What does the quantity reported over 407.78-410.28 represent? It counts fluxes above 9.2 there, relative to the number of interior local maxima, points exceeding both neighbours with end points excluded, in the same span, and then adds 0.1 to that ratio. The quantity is 1.8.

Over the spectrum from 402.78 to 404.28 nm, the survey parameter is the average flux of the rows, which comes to 10.2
